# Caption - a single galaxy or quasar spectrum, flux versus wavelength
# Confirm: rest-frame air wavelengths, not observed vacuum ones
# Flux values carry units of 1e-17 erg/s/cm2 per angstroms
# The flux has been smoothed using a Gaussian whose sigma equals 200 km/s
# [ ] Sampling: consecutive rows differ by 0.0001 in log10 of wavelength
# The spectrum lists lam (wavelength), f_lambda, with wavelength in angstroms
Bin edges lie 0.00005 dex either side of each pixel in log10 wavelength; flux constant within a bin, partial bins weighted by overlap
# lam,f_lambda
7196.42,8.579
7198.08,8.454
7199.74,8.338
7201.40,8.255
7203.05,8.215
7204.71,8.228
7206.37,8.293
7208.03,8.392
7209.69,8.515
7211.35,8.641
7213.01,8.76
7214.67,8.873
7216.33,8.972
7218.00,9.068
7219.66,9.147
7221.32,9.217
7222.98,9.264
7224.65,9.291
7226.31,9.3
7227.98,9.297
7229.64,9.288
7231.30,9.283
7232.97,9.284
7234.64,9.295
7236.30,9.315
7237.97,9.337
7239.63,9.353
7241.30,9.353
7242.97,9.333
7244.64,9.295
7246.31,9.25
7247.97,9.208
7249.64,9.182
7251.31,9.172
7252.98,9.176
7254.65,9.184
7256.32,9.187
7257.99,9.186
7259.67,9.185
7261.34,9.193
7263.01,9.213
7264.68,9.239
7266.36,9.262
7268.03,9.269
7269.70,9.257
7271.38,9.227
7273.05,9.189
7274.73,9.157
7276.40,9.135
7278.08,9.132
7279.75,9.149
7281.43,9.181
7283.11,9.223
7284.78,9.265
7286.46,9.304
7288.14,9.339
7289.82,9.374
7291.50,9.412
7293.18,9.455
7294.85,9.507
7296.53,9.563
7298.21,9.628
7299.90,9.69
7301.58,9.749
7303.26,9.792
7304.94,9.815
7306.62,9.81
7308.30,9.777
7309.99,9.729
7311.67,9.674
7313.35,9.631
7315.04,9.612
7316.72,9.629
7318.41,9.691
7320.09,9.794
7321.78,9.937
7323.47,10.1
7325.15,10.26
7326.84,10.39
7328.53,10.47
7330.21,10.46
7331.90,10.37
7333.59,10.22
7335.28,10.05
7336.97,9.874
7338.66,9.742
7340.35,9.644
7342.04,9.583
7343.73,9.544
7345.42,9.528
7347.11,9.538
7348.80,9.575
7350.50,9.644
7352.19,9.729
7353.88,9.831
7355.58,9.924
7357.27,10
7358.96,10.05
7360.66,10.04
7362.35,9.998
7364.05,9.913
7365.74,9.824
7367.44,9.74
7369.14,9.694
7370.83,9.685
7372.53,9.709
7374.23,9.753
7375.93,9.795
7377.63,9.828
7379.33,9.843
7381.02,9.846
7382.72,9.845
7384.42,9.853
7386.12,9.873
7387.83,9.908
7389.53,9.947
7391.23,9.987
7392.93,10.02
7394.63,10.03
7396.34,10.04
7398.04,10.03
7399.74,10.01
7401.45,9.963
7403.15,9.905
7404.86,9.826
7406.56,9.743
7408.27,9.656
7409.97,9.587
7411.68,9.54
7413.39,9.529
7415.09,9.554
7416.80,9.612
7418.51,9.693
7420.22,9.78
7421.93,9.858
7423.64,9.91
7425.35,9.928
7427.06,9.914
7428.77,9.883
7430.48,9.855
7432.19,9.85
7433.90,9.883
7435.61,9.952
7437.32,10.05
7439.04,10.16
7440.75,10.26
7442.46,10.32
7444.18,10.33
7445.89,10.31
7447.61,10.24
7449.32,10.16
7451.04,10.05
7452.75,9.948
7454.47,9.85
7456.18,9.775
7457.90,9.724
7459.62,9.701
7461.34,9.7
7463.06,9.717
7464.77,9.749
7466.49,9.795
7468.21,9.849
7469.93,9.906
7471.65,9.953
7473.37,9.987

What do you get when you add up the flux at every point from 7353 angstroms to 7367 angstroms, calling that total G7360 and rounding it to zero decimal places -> 80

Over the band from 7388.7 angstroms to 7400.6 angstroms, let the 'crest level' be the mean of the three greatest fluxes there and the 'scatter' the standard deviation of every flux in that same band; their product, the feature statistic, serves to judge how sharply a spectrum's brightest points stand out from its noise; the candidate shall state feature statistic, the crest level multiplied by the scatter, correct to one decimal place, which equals 0.3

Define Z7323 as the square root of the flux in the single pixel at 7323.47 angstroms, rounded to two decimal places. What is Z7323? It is 3.18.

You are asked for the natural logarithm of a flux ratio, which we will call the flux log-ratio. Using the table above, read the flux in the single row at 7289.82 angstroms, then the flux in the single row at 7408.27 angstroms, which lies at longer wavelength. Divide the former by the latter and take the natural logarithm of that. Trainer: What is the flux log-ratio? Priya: -0.030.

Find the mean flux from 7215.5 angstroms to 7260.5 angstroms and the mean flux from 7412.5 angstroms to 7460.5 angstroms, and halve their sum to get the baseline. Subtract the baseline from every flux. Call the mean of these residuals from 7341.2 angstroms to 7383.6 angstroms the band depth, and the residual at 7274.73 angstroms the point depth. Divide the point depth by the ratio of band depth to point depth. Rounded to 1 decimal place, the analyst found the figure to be 0.9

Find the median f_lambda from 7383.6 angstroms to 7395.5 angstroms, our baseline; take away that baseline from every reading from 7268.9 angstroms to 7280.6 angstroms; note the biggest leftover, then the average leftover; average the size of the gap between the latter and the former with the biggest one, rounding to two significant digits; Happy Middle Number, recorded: -0.31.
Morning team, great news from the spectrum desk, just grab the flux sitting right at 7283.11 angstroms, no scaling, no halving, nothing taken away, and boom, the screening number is 9.223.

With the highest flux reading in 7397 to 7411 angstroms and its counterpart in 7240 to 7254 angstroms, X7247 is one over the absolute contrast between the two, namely 1.5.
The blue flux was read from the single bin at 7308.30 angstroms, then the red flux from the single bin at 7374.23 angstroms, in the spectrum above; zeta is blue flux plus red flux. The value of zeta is 19.5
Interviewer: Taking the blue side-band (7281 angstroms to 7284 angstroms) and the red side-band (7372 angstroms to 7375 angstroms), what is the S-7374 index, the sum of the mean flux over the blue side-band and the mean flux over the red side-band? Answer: 18.9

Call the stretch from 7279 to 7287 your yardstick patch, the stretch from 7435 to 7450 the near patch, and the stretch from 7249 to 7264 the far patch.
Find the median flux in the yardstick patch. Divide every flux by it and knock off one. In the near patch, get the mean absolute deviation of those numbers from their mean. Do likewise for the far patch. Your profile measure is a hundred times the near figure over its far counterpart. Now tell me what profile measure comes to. 1396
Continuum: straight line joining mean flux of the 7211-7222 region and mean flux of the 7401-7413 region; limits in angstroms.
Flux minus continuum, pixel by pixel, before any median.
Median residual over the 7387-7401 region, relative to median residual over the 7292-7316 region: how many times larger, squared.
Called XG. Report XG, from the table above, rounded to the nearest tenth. 0.8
